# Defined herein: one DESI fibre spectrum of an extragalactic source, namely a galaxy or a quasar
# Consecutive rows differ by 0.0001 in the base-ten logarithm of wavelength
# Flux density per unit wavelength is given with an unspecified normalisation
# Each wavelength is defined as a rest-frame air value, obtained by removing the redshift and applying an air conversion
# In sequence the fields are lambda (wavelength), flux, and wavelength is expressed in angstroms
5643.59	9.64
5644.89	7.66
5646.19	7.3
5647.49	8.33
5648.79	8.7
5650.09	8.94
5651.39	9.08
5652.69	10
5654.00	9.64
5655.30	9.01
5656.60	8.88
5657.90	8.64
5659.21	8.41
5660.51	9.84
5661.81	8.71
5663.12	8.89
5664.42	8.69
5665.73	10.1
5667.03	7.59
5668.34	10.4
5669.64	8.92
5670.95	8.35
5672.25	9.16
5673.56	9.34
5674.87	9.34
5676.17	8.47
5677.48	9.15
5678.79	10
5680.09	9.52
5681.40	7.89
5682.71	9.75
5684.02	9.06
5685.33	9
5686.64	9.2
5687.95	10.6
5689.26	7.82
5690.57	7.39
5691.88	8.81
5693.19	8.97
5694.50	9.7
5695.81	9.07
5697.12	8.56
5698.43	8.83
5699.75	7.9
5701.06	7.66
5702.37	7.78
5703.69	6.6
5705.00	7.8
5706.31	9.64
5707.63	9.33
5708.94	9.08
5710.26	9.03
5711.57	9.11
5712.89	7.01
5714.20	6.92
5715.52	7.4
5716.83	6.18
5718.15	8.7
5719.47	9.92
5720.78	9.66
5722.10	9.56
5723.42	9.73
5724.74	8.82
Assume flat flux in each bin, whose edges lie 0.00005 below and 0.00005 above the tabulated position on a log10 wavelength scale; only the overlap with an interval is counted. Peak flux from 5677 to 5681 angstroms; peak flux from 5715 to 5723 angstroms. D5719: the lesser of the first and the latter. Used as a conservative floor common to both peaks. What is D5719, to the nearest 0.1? 9.9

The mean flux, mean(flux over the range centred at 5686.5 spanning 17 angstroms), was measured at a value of 9.05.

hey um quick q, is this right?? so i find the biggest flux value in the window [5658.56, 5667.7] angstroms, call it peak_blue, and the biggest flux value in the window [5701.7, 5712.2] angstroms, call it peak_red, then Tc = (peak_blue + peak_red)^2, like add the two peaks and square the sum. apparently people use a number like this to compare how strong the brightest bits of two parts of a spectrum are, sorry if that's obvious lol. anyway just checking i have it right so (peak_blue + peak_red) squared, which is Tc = 390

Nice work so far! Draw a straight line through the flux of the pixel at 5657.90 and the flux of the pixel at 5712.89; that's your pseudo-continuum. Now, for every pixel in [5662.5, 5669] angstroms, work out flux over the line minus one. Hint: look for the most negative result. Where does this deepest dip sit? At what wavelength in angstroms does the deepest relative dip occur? 5667.03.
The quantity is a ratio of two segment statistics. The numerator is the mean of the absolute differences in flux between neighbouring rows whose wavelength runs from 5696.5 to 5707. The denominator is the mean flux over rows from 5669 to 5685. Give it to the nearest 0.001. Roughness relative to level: 0.091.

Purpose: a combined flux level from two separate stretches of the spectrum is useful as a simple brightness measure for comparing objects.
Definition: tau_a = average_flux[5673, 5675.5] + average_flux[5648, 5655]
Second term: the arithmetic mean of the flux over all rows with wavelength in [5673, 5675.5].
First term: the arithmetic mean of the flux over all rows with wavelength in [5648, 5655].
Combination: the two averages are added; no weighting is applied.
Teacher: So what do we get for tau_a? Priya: 18.6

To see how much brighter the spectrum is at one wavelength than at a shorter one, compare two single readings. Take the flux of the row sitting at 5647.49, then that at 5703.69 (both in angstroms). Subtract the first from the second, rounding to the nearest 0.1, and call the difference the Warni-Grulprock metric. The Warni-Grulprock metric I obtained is -1.7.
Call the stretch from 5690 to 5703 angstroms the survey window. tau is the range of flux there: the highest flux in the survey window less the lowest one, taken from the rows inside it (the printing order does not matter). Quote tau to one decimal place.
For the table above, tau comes 2.3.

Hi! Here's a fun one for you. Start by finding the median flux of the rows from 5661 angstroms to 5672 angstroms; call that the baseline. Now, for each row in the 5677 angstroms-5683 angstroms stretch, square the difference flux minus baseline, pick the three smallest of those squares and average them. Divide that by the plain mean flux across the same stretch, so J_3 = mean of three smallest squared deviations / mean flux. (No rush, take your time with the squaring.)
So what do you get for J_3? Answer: 0.053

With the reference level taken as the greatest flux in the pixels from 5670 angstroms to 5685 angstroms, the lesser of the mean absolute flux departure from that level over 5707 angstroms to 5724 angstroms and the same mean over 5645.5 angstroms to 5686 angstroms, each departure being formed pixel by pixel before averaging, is 1.03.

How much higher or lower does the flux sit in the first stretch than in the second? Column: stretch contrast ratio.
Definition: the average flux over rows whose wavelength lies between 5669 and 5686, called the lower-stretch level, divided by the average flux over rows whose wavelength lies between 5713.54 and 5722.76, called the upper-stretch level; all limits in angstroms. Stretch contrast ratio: 1.09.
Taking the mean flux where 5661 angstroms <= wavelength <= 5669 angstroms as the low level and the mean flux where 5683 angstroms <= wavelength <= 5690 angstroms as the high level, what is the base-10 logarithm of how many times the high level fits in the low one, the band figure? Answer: -0.003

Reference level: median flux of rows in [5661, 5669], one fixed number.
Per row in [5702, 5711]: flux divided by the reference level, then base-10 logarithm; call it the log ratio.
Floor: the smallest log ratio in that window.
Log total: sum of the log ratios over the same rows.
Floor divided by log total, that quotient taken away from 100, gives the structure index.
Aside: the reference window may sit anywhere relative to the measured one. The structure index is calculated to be 99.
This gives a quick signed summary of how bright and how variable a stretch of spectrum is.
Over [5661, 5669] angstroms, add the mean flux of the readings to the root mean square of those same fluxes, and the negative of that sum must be -18.2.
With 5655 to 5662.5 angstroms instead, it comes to -17.8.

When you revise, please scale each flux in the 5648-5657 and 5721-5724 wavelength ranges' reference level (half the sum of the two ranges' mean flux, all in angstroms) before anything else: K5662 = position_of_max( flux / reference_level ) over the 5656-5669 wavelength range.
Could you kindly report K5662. 5668.34 angstroms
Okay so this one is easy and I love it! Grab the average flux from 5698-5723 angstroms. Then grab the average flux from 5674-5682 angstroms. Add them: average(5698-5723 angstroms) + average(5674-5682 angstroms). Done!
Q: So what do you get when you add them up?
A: 17.4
